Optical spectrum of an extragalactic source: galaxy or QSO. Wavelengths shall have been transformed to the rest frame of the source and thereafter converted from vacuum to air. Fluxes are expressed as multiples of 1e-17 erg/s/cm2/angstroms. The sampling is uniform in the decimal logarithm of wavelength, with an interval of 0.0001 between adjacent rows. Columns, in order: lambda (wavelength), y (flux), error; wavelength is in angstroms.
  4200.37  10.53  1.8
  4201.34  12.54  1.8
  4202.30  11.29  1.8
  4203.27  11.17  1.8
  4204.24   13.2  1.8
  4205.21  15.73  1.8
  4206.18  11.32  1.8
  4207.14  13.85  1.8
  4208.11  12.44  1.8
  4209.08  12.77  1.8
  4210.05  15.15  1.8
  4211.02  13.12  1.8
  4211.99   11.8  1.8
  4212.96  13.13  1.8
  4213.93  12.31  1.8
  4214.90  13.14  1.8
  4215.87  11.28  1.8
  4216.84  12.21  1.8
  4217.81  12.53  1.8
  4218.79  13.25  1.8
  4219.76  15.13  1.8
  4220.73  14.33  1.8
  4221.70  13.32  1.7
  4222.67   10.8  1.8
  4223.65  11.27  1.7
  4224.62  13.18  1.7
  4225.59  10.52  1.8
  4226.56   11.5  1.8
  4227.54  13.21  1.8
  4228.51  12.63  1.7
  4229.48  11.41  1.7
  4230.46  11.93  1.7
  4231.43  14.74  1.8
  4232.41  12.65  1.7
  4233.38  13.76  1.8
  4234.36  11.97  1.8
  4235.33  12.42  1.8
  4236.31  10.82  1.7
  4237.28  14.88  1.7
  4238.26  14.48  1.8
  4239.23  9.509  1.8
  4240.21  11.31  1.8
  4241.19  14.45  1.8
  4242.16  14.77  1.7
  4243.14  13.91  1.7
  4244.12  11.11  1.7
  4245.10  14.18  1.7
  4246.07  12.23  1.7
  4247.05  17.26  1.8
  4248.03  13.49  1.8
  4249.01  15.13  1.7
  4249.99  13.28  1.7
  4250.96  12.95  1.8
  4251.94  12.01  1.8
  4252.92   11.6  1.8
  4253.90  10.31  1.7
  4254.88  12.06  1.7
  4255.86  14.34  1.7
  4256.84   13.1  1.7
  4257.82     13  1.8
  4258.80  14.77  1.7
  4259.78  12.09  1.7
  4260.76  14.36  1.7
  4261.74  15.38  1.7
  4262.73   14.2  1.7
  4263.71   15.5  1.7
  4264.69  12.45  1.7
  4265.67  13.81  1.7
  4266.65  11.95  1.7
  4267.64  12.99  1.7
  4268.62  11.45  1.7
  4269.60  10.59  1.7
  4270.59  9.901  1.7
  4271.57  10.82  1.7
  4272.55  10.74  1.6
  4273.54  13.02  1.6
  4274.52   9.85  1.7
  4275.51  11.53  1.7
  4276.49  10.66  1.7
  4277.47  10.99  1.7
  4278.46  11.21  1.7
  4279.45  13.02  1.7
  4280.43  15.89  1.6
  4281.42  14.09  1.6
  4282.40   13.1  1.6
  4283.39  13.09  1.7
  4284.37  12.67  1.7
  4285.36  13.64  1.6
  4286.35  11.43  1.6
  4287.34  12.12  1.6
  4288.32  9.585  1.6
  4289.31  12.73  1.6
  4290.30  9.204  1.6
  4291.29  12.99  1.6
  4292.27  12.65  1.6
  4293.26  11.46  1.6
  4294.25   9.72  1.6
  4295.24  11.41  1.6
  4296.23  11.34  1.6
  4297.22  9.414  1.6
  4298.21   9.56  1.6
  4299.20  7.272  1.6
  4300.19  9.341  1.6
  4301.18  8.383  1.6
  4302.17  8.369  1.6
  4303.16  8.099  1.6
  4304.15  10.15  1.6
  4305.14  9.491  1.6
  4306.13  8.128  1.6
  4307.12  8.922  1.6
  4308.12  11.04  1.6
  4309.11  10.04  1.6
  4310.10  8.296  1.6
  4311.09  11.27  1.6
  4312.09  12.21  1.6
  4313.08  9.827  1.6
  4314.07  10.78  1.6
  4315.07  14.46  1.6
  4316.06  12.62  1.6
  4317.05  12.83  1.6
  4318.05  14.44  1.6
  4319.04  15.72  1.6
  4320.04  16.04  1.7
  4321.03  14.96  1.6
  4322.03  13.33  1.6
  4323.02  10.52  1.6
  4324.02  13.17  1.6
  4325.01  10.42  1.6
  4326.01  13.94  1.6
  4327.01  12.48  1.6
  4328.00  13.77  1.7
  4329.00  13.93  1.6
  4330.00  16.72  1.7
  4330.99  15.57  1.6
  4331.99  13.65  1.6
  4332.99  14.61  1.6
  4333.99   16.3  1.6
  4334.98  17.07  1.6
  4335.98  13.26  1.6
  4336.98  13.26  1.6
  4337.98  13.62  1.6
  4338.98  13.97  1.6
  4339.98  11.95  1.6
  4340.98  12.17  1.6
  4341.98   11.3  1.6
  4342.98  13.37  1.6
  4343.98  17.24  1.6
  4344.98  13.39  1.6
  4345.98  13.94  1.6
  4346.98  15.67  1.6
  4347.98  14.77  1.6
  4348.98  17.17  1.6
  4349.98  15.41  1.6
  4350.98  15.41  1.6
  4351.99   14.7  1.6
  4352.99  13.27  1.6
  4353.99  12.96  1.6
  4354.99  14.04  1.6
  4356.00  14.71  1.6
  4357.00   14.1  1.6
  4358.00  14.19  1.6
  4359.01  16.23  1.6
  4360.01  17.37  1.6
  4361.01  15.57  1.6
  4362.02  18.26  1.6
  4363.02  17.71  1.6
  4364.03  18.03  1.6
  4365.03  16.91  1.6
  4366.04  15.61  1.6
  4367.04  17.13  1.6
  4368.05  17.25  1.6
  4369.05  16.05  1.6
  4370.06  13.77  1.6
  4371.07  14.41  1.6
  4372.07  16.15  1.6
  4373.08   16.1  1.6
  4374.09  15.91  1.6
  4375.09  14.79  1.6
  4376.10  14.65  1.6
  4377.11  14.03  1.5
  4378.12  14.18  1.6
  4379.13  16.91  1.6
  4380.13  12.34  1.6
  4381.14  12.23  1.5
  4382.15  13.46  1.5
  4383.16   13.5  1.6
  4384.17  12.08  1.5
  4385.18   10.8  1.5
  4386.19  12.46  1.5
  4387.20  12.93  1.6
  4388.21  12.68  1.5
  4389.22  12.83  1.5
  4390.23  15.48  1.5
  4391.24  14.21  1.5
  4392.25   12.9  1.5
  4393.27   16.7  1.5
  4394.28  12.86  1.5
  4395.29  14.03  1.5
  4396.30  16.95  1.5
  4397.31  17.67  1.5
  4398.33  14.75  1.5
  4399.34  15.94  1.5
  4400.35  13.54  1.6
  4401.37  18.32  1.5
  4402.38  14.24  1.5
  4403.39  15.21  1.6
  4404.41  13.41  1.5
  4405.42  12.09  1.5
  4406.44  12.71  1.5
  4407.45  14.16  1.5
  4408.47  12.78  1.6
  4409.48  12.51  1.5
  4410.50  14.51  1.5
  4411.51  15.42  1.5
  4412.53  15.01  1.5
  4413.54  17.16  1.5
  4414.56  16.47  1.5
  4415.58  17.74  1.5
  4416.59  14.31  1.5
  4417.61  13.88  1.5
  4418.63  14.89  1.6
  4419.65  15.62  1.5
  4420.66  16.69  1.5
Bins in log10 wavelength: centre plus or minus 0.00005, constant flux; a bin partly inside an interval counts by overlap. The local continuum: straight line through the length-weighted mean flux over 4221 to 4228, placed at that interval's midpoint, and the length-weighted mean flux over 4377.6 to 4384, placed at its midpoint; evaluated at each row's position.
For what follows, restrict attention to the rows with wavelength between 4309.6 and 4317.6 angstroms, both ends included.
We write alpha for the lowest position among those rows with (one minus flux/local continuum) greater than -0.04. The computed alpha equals 4310.10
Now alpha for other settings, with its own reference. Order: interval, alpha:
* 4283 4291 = 4283.39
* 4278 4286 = 4278.46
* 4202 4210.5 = 4202.30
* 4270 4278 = 4270.59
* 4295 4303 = 4295.24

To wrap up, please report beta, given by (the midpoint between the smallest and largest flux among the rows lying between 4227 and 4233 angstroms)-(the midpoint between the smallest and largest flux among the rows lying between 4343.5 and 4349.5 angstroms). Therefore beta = -2.2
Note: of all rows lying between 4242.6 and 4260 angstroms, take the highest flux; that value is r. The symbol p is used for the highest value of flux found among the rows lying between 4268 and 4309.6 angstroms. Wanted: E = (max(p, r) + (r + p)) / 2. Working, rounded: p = 15.89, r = 17.26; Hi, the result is 25.2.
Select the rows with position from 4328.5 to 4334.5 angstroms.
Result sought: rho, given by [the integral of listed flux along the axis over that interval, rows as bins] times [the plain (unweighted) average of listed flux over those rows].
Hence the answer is 1375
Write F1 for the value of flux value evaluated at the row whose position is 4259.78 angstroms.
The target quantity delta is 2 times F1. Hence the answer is 24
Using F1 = 12.09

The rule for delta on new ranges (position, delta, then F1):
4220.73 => 29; 14.33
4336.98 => 27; 13.26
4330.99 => 31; 15.57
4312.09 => 24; 12.21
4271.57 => 22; 10.82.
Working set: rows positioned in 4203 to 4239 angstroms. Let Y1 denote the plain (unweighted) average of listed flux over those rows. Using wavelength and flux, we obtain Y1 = 12.8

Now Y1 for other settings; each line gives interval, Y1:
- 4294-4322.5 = 10.9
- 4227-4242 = 12.7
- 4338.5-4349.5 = 14.1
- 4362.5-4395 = 14.6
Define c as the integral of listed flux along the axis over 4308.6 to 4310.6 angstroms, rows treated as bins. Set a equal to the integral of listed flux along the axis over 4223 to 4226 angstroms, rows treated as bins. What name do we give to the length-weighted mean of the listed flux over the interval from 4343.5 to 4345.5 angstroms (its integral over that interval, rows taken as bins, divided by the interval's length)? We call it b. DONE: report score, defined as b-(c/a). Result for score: 14.8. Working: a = 35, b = 15.3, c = 18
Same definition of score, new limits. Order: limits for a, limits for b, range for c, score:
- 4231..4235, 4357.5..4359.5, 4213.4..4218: 14.1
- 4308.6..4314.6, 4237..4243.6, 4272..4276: 12.6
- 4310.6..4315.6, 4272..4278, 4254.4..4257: 10.5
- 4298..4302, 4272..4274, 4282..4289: 9.3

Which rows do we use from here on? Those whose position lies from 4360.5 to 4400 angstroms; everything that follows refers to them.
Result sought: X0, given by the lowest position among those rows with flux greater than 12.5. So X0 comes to 4361.01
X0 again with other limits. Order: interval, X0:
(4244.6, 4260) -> 4245.10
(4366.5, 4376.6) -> 4367.04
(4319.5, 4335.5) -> 4320.04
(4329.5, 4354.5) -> 4330.00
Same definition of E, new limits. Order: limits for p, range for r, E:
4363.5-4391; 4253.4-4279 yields 25.8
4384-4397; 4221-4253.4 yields 25.7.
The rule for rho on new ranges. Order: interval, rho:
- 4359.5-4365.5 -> 1799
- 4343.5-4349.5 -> 1417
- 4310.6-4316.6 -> 845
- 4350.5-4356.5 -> 1205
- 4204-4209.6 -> 980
